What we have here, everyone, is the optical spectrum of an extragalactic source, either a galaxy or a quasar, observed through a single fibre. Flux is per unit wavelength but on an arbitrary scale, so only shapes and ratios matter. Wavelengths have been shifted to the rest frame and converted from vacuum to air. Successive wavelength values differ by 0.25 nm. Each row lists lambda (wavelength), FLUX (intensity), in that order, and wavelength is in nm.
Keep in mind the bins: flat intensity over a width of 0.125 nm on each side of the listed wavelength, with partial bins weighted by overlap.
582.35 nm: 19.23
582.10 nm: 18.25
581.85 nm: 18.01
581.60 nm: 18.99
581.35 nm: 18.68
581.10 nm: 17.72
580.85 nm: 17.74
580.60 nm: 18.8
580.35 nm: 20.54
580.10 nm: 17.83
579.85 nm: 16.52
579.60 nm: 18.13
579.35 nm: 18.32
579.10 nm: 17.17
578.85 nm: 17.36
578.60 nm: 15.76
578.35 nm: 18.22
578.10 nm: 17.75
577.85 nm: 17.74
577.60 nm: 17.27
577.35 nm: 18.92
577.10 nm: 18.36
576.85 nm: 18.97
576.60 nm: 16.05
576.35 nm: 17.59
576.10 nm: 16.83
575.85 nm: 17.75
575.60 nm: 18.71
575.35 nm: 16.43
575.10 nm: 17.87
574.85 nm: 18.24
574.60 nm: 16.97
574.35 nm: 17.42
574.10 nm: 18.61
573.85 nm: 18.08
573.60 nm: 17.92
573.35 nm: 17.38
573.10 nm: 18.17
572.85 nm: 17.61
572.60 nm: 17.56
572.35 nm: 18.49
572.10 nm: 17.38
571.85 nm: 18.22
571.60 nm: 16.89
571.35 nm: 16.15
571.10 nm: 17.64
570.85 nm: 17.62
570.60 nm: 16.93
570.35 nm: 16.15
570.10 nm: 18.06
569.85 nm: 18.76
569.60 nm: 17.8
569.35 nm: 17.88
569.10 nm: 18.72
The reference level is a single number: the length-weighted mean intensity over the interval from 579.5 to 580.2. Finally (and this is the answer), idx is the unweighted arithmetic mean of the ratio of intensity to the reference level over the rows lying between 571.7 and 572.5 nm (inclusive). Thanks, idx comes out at 1.03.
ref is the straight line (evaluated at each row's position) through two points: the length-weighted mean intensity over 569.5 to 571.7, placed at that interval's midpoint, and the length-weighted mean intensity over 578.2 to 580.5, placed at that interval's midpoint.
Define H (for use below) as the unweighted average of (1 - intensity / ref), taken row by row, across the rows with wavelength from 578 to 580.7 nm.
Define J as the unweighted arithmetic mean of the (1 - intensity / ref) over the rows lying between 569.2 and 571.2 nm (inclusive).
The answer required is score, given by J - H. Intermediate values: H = -0.0046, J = -0.017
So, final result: -0.012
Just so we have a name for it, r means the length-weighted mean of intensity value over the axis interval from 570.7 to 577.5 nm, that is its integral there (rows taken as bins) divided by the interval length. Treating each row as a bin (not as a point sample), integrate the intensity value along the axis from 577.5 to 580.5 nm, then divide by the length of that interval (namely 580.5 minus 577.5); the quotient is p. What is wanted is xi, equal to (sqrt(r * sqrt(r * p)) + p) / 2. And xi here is 17.7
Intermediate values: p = 17.7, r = 17.7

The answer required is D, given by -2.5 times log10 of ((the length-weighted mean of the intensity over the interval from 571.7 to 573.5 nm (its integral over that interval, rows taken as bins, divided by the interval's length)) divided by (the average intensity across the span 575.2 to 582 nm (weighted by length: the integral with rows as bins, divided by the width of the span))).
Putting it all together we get 0.00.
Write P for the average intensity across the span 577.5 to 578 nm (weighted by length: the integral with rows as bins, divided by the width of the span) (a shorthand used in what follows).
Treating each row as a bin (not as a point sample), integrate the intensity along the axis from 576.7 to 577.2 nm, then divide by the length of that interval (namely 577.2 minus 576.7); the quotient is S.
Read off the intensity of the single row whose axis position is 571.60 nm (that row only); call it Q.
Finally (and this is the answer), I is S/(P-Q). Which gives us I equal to 29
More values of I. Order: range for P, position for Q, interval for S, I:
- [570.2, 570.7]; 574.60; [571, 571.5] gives -45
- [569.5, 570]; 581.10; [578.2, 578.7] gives 30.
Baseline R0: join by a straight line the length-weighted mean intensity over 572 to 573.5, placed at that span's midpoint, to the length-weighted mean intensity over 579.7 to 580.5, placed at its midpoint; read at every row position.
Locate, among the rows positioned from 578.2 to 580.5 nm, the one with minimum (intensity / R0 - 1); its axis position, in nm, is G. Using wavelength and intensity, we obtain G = 578.60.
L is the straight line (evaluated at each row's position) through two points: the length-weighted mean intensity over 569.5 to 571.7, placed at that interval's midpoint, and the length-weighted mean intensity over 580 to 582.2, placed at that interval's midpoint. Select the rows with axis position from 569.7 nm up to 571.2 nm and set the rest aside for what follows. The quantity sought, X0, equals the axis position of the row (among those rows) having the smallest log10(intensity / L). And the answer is 570.35 nm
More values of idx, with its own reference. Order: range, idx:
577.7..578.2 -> 1.02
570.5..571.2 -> 1.00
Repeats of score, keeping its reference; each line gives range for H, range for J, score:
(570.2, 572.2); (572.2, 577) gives -0.025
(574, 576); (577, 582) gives -0.001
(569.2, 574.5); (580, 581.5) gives -0.025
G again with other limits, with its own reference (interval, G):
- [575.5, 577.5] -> 576.60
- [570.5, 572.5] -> 571.35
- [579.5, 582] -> 579.85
